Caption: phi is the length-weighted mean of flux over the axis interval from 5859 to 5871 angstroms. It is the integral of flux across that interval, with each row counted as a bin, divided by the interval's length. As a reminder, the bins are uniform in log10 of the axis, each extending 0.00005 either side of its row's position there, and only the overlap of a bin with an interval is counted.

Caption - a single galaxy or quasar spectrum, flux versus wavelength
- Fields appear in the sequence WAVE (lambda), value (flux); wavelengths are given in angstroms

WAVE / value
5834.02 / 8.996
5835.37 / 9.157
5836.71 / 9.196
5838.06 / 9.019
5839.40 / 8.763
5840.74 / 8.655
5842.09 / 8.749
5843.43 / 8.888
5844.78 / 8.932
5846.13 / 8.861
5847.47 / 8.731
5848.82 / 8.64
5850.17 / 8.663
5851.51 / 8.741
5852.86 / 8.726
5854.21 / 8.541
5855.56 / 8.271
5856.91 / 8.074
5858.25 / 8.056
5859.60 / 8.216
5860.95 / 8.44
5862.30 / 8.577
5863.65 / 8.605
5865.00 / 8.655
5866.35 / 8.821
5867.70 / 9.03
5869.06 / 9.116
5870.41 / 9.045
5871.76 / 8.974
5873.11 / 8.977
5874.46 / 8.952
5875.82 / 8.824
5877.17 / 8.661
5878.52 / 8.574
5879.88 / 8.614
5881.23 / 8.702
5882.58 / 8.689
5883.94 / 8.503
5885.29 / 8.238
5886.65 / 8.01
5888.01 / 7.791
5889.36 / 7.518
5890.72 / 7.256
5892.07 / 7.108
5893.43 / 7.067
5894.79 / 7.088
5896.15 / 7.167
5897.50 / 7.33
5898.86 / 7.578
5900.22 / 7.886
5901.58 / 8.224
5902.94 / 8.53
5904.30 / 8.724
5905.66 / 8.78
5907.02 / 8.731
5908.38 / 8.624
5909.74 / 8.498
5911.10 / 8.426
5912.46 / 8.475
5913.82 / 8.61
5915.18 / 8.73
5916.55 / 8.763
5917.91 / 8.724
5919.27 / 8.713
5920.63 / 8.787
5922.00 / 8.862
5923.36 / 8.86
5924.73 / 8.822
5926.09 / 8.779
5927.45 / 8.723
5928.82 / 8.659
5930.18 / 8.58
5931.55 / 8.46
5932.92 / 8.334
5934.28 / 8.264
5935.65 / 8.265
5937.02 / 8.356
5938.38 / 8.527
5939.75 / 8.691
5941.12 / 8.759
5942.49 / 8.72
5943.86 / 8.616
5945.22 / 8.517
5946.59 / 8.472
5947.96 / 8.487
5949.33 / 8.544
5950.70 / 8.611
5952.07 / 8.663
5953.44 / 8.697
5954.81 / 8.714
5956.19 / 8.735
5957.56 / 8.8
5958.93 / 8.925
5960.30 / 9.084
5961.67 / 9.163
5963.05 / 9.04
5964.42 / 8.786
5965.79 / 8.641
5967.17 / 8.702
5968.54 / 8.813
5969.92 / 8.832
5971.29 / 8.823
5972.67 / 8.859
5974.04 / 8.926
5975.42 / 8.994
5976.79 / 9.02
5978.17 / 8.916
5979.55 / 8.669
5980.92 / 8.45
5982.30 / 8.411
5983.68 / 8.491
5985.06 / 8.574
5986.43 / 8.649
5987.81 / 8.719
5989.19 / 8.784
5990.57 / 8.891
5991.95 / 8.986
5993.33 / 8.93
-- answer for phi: 8.72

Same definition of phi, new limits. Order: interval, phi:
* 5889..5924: 8.20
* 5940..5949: 8.60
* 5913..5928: 8.76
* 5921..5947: 8.60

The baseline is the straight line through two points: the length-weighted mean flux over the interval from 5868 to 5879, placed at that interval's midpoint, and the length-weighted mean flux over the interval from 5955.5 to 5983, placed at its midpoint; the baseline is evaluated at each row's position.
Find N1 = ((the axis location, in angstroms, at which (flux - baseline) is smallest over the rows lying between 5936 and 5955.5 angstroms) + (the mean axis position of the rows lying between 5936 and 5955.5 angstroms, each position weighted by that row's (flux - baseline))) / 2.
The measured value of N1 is 5941.0 angstroms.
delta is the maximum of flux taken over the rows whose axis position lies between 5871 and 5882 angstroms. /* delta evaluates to 8.977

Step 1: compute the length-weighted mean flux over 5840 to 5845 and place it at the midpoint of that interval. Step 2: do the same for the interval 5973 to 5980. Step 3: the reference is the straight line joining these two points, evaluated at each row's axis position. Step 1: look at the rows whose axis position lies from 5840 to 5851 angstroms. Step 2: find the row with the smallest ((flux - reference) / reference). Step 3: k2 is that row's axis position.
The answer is 5848.82 angstroms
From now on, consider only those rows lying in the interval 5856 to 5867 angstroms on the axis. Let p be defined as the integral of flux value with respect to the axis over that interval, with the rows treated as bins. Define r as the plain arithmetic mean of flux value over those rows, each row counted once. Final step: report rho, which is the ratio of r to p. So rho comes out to 0.0909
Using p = 92.7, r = 8.43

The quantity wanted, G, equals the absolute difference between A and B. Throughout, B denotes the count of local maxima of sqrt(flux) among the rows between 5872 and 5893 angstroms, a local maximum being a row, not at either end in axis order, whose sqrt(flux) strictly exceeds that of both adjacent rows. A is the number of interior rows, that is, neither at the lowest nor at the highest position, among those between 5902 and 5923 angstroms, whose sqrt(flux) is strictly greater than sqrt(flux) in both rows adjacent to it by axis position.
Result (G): 1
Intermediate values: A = 2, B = 1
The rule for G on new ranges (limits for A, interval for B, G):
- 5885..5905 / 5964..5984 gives 2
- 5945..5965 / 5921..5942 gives 1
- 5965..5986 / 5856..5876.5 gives 0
